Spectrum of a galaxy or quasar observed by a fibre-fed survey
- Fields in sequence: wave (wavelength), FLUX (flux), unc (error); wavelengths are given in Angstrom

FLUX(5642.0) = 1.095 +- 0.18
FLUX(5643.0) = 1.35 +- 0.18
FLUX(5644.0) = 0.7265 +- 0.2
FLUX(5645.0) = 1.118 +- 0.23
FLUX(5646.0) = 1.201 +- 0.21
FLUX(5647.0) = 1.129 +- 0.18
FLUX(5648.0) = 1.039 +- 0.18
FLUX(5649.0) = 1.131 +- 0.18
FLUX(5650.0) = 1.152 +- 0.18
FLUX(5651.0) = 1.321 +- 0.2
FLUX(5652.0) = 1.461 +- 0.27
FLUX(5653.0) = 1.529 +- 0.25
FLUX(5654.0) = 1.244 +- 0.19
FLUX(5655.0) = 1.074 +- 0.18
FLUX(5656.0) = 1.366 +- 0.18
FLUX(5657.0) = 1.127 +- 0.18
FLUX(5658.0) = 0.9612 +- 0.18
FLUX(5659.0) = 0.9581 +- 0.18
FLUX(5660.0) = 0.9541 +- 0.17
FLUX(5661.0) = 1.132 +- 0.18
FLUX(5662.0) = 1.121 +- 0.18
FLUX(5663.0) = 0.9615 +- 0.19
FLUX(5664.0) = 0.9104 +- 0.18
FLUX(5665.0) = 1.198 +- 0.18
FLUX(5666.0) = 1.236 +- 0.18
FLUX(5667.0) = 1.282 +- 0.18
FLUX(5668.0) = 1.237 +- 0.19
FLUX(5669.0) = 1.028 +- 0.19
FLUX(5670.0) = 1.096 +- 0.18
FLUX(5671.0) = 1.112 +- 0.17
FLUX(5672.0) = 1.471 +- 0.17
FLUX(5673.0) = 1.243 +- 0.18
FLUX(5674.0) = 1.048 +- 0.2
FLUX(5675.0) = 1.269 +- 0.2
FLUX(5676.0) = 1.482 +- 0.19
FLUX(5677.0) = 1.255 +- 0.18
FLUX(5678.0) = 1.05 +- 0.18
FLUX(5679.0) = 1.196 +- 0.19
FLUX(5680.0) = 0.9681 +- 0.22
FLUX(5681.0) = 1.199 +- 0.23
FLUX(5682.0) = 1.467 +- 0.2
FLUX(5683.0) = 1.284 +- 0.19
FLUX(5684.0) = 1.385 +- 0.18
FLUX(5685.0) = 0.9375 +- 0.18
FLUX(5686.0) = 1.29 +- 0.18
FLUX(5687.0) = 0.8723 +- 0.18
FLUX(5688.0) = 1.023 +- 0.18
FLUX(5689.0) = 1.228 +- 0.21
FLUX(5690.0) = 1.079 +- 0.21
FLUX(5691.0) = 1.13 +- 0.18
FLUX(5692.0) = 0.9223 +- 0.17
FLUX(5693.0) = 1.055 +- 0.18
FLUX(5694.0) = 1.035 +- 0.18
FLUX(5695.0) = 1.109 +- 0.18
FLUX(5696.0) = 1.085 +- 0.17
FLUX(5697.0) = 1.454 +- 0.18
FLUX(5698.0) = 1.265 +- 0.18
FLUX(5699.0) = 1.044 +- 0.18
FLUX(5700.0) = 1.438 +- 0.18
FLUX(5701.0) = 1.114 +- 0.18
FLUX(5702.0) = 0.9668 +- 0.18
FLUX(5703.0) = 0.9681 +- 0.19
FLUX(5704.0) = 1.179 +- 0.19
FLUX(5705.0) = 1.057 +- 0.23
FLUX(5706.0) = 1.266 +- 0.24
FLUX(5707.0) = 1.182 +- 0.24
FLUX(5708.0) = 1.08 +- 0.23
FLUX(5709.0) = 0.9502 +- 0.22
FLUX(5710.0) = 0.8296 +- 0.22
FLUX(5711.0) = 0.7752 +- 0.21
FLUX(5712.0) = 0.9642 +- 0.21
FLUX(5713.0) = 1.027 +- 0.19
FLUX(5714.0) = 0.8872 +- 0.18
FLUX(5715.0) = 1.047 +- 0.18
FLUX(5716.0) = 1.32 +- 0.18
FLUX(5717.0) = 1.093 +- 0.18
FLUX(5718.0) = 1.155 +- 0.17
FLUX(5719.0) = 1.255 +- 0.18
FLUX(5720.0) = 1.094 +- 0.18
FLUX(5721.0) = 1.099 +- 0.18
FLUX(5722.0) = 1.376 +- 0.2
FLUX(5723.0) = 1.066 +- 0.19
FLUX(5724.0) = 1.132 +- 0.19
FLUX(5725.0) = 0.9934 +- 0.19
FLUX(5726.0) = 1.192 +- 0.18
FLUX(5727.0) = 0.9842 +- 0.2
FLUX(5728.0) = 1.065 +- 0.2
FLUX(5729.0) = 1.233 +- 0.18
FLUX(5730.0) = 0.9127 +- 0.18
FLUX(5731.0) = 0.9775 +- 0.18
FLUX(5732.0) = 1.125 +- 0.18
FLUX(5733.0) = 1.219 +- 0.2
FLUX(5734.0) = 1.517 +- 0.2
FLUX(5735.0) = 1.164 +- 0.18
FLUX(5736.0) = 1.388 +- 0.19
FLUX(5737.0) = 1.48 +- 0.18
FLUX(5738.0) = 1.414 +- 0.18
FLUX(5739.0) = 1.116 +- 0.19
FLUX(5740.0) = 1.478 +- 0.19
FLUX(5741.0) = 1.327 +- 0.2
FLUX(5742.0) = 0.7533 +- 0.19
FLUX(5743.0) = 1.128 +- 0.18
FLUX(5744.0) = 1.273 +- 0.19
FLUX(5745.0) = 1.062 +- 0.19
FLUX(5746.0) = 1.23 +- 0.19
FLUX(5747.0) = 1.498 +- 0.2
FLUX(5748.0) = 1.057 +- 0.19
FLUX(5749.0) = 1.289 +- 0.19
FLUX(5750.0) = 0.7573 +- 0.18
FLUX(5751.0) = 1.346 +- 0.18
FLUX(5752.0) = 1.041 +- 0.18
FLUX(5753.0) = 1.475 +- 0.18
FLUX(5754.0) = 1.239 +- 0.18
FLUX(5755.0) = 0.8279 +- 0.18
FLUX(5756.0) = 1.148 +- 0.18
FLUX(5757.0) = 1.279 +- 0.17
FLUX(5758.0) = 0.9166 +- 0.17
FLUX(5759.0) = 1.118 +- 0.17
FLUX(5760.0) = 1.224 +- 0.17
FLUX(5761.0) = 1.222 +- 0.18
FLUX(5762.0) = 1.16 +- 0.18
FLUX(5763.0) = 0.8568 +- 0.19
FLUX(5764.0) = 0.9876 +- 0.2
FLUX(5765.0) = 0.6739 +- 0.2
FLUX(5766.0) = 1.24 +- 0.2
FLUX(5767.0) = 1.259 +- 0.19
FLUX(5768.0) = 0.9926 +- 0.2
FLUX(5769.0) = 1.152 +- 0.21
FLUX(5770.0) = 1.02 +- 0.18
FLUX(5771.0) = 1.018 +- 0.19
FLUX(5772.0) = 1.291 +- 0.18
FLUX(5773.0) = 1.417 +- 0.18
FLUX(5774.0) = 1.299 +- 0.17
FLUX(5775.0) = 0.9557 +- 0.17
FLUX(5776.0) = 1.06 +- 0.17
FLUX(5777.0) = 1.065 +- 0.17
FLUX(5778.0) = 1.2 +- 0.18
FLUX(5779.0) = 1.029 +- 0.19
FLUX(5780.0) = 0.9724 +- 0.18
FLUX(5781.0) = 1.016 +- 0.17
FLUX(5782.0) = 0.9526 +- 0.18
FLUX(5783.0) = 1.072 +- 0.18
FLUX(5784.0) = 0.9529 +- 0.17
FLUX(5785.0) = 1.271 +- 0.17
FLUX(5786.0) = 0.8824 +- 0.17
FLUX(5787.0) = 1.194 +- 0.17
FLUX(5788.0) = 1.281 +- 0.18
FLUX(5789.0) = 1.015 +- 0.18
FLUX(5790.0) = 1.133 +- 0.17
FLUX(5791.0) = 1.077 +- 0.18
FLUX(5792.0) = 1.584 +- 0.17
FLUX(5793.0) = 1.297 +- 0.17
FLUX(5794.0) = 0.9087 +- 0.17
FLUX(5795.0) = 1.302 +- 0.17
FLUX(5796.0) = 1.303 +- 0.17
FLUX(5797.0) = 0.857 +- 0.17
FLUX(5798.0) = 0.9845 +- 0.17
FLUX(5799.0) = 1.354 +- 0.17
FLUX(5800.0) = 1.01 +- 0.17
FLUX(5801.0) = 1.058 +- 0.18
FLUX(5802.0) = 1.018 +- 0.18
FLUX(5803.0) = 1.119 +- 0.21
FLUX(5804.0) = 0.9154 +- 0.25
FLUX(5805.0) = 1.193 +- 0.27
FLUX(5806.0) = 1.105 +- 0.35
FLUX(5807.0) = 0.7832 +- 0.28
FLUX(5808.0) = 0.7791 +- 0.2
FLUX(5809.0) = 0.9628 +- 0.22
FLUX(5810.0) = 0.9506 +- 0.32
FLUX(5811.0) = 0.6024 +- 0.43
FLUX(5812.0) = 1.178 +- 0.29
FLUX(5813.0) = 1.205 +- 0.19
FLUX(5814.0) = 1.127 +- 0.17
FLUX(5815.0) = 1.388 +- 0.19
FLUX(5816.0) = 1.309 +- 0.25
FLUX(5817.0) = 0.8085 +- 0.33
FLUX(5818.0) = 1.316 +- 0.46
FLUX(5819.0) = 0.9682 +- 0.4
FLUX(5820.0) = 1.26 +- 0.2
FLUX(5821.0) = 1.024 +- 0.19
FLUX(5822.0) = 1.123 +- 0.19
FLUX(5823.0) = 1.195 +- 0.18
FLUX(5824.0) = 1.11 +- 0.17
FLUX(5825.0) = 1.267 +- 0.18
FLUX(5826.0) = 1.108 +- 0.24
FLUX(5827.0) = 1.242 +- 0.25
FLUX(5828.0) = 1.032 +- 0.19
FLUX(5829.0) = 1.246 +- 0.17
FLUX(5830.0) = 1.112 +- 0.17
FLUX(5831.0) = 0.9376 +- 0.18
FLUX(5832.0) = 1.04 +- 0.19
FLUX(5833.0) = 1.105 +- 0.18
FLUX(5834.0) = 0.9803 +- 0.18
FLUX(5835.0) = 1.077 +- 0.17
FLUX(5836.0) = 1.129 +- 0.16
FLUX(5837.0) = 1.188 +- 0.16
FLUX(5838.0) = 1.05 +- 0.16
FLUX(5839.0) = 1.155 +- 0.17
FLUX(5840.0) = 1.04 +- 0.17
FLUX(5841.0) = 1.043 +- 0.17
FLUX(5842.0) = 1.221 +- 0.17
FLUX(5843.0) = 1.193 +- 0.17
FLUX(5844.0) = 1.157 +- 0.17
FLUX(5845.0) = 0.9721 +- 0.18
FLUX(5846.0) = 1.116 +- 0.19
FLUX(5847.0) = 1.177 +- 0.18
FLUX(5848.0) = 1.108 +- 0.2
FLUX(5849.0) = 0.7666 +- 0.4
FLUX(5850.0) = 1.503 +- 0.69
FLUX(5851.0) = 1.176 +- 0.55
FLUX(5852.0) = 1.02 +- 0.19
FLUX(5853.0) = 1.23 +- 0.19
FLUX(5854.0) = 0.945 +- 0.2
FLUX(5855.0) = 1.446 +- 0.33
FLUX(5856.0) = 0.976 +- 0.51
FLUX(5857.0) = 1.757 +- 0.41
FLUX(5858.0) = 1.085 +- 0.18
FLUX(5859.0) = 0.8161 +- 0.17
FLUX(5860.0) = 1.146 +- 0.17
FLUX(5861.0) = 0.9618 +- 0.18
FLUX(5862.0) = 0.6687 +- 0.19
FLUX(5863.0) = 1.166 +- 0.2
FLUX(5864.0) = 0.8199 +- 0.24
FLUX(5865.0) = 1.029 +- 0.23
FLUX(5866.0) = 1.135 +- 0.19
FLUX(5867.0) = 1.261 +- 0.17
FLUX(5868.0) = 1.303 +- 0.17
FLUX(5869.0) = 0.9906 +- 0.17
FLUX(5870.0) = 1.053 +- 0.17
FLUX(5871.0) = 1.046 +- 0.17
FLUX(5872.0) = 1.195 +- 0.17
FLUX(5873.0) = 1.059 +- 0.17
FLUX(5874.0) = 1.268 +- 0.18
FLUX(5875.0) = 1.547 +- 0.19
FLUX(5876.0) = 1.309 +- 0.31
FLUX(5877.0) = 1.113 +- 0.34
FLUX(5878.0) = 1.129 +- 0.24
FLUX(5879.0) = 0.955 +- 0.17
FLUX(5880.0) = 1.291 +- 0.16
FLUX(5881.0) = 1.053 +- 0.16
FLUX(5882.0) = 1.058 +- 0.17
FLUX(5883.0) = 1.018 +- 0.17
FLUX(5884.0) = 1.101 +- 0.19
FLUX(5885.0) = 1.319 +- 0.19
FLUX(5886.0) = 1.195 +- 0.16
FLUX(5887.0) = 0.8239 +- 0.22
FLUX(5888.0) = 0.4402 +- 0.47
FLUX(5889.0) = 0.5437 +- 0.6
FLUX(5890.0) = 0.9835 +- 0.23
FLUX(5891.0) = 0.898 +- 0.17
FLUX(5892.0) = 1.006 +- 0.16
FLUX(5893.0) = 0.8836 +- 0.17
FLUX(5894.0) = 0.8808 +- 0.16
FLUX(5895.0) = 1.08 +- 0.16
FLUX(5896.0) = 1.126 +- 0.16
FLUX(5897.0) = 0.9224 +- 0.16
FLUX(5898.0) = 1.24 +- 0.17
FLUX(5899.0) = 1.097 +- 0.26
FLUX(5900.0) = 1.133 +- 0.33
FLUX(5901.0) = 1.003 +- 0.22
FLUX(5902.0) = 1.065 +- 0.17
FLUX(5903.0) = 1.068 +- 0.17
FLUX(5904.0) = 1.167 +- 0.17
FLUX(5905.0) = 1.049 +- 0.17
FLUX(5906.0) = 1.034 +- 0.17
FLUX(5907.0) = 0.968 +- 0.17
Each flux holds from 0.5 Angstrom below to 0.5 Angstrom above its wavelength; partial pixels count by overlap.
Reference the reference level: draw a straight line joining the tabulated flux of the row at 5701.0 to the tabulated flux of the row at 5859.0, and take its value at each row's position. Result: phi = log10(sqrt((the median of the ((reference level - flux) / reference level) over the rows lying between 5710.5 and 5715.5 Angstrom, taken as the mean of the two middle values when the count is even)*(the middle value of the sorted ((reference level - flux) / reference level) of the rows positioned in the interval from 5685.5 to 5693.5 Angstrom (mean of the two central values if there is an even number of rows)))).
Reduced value -1.08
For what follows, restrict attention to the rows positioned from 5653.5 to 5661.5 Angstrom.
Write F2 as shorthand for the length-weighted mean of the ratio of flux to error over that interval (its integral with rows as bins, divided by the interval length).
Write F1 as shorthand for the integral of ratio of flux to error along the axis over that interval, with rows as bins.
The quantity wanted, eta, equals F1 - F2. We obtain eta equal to 43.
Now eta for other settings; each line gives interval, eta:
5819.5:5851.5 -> 180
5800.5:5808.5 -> 30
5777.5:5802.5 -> 153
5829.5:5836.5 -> 36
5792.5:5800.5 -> 46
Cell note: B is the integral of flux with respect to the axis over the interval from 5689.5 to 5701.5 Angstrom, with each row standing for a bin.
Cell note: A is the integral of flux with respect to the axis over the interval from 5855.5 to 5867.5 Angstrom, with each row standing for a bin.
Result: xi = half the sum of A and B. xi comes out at 13.3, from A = 12.8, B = 13.73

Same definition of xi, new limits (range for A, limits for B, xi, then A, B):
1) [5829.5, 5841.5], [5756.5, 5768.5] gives 12.9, 12.9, 12.93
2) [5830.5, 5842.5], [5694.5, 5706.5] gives 13.5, 13.0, 13.95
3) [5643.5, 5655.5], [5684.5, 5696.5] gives 13.4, 14.1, 12.77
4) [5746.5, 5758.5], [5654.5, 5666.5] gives 13.4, 13.9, 13.00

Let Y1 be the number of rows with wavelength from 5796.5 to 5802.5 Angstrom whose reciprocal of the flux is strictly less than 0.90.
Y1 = 1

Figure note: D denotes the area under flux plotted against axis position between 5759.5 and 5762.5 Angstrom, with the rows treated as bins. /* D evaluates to 3.61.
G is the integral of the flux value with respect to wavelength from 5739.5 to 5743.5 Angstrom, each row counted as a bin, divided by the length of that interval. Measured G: 1.17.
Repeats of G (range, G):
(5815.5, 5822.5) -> 1.12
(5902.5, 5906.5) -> 1.08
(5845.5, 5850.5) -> 1.13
